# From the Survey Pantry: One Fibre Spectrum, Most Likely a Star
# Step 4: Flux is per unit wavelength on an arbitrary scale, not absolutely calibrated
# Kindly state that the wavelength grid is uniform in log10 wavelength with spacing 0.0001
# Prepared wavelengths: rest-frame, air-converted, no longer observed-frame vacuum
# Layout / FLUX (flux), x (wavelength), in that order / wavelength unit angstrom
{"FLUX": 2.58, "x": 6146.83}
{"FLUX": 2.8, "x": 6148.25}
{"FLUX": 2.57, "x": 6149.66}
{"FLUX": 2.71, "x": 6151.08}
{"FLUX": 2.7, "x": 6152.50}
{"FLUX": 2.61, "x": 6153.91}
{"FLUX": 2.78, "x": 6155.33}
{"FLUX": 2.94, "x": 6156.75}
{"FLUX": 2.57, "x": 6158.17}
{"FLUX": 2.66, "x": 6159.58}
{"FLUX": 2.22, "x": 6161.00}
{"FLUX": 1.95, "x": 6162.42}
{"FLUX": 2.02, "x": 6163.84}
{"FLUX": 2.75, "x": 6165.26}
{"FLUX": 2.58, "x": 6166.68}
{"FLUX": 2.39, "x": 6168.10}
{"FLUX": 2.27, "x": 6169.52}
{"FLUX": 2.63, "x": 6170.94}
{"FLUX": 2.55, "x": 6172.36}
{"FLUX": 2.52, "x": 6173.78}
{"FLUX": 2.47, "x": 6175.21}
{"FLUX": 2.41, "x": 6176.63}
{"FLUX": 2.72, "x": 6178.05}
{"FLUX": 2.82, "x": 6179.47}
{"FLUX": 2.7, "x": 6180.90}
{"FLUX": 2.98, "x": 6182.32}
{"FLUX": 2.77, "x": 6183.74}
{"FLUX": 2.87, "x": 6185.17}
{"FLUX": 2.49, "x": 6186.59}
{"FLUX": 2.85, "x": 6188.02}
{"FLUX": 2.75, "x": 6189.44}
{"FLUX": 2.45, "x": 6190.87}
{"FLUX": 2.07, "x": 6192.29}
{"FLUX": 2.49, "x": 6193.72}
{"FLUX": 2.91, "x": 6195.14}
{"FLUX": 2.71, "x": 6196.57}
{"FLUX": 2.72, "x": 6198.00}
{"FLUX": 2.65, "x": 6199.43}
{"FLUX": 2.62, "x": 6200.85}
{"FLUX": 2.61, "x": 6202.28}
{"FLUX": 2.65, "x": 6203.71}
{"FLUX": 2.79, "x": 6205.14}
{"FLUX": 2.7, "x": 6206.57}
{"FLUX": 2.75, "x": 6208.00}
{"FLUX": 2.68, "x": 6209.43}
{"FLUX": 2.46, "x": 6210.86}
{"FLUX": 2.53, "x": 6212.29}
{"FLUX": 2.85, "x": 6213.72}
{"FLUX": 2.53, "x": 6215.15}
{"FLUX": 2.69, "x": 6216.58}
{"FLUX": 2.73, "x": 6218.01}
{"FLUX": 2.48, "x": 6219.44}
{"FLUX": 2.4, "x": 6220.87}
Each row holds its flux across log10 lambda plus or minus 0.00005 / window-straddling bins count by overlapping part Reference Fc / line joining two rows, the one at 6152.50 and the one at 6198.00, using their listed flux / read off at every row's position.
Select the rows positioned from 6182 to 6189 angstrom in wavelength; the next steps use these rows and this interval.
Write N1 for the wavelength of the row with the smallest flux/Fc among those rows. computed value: 6186.59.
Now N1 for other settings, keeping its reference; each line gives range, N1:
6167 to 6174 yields 6169.52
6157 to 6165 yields 6162.42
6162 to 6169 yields 6162.42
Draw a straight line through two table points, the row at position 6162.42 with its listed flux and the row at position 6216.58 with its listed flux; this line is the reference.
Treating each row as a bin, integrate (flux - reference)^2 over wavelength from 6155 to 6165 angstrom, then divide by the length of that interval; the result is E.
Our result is 0.43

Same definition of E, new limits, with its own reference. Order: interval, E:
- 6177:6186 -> 0.35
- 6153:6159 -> 0.76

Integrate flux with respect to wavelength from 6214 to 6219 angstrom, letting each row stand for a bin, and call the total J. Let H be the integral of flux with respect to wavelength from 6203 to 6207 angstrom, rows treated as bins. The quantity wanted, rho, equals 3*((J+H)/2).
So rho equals 36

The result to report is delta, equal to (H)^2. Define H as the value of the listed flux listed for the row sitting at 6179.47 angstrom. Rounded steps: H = 2.82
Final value 8.0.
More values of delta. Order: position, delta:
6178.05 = 7.4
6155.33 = 7.7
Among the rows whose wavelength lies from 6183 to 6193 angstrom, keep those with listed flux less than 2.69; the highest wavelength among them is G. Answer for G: 6192.29 angstrom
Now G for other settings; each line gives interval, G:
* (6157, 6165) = 6163.84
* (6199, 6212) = 6210.86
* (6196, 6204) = 6203.71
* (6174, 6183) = 6176.63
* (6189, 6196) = 6193.72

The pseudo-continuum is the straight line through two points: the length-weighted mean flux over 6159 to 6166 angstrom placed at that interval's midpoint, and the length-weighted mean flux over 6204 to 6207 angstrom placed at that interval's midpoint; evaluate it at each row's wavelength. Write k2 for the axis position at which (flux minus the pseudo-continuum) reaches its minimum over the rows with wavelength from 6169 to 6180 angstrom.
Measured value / 6169.52 angstrom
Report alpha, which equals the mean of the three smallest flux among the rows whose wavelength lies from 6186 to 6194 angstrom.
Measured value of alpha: 2.34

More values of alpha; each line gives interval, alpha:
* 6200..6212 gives 2.56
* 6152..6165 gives 2.06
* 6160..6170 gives 2.06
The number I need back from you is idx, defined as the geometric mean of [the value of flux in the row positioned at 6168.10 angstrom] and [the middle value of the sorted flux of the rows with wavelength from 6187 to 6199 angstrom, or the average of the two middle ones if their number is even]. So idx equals 2.55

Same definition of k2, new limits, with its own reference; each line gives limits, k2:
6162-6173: 6162.42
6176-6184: 6176.63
